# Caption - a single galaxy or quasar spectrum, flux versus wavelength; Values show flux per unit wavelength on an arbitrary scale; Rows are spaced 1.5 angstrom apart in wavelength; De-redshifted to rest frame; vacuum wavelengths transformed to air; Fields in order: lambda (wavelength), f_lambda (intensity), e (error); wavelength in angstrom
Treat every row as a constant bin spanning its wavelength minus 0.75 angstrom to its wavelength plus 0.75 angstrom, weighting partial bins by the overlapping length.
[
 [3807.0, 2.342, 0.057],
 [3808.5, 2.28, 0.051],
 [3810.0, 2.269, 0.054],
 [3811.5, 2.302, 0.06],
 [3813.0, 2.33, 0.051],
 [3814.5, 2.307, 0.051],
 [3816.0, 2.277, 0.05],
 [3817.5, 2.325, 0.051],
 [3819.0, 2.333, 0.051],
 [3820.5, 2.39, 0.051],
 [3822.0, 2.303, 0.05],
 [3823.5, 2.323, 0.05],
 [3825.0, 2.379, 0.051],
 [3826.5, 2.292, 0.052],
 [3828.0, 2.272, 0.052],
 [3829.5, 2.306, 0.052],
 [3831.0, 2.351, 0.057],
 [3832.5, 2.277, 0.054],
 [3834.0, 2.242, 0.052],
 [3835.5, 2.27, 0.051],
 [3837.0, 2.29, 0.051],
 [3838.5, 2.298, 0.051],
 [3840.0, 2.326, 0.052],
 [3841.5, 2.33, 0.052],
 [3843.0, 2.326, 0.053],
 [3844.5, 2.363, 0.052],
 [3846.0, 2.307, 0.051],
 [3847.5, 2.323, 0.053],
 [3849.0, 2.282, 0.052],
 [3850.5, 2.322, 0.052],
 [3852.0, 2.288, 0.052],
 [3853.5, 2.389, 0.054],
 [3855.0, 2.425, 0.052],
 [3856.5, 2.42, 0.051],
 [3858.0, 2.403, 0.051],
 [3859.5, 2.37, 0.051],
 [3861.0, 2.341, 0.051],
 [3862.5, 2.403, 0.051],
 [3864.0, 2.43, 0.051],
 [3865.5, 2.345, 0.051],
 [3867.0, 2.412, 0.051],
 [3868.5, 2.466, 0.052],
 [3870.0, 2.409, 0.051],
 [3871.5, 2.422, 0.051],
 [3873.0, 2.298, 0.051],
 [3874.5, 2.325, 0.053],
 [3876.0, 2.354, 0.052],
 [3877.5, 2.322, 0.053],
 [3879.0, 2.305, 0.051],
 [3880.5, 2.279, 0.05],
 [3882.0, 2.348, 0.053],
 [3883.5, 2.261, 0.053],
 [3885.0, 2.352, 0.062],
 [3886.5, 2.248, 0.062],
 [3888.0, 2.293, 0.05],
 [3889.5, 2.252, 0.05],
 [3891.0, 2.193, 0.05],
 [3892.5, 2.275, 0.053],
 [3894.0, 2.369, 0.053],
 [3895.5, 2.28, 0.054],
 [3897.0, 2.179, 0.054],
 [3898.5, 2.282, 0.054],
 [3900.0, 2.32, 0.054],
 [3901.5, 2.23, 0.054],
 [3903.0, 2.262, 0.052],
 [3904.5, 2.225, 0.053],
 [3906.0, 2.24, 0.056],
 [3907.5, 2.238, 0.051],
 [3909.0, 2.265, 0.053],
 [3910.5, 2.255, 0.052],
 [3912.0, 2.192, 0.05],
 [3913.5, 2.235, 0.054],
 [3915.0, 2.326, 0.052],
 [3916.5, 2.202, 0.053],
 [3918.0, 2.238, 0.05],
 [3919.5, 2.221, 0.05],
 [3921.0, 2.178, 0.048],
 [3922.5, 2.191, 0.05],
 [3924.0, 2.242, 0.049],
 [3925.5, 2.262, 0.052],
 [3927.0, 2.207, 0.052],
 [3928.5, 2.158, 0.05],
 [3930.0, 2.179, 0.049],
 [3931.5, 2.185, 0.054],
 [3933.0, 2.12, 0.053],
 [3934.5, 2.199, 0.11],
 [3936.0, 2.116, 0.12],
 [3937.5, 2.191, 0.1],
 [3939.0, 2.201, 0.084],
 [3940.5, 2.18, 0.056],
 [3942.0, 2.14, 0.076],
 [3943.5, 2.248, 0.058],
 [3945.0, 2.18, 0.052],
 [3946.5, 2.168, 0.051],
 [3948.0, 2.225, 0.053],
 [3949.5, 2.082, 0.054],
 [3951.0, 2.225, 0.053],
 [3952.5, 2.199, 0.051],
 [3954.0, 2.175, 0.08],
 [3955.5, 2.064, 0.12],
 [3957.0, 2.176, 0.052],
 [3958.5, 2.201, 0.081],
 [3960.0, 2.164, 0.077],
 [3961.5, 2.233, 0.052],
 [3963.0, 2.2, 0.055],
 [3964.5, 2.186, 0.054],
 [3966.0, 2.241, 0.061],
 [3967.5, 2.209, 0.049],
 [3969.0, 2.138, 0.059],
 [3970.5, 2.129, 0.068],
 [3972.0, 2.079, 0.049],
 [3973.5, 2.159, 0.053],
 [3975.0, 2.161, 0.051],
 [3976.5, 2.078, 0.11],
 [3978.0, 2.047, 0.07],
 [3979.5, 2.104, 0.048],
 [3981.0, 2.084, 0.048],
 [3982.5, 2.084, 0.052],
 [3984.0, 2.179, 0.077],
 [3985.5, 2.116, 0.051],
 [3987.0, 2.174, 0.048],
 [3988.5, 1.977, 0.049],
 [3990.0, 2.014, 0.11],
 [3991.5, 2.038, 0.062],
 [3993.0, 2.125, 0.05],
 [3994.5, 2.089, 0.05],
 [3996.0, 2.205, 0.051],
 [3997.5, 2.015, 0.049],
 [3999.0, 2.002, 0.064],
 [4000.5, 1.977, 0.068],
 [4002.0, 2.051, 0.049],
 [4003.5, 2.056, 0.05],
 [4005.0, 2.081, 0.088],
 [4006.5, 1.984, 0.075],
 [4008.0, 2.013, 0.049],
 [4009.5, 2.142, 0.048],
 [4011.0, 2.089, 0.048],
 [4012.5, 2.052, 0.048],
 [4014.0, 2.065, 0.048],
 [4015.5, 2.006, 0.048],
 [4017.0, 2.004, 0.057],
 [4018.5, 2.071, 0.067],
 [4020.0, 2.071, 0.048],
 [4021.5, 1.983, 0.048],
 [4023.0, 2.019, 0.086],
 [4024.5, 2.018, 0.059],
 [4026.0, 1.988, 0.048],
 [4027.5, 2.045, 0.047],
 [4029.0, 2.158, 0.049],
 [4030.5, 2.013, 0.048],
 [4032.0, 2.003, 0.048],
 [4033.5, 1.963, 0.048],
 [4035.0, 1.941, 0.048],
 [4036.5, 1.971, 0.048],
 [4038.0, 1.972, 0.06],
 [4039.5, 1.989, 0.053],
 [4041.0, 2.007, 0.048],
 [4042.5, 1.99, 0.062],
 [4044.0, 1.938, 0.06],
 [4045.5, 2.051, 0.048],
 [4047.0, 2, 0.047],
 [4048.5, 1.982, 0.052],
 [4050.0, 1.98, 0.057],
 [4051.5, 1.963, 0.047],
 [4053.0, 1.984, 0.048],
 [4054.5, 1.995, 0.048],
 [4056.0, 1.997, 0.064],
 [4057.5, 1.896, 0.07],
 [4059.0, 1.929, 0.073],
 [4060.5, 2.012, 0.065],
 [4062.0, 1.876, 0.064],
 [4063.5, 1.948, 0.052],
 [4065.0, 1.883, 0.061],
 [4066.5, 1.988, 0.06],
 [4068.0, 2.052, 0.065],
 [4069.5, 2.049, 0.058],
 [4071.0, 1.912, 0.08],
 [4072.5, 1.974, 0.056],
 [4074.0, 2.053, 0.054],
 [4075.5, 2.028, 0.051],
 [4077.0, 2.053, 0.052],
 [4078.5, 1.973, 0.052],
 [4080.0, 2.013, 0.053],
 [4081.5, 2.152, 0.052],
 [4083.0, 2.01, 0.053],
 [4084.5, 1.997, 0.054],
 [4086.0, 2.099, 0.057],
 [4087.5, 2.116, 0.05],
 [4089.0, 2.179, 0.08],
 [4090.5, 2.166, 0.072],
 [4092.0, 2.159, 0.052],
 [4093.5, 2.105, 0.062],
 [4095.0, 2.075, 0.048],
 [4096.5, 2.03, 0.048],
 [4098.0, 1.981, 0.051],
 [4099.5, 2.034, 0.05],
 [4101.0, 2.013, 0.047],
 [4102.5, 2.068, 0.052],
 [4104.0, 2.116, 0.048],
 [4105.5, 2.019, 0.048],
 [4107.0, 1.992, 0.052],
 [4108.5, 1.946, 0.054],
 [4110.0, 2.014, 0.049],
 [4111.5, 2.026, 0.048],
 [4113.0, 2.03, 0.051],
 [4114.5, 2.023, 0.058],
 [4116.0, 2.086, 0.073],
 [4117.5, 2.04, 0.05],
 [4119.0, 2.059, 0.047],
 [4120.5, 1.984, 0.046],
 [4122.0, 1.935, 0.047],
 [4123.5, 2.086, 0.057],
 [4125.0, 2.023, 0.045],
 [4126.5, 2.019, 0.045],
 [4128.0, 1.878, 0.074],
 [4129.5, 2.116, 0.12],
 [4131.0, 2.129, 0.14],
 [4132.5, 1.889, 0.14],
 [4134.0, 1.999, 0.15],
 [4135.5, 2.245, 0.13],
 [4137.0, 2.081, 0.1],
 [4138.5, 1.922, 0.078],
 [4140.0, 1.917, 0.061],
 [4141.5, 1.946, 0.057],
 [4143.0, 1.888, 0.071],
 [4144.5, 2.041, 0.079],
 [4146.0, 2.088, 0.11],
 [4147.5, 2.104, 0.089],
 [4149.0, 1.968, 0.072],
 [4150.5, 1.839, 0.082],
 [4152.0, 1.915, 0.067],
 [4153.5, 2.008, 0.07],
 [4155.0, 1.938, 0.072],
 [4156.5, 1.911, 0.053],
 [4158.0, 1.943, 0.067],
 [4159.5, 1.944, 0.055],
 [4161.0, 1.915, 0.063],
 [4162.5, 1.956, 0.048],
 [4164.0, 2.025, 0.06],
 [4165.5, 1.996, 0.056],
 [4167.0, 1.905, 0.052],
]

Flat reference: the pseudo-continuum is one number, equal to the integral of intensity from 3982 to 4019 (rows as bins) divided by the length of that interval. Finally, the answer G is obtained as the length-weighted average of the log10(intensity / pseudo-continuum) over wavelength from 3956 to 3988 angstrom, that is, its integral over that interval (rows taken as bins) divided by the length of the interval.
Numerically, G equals 0.017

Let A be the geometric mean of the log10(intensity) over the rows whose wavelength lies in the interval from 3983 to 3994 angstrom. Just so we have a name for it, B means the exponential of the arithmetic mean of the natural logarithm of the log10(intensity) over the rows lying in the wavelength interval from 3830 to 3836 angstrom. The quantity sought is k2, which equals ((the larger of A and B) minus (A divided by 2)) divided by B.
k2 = 0.555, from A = 0.32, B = 0.36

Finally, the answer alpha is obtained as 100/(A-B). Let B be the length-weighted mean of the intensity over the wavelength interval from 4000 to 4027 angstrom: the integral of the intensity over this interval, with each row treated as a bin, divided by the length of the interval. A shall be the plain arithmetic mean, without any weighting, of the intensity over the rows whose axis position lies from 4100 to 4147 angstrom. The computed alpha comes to -5581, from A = 2.02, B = 2.04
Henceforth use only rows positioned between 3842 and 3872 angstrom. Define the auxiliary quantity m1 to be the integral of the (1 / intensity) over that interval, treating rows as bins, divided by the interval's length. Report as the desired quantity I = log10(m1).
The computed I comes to -0.375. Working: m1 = 0.422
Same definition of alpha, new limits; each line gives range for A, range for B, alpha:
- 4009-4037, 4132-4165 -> 1838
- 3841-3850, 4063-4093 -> 357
